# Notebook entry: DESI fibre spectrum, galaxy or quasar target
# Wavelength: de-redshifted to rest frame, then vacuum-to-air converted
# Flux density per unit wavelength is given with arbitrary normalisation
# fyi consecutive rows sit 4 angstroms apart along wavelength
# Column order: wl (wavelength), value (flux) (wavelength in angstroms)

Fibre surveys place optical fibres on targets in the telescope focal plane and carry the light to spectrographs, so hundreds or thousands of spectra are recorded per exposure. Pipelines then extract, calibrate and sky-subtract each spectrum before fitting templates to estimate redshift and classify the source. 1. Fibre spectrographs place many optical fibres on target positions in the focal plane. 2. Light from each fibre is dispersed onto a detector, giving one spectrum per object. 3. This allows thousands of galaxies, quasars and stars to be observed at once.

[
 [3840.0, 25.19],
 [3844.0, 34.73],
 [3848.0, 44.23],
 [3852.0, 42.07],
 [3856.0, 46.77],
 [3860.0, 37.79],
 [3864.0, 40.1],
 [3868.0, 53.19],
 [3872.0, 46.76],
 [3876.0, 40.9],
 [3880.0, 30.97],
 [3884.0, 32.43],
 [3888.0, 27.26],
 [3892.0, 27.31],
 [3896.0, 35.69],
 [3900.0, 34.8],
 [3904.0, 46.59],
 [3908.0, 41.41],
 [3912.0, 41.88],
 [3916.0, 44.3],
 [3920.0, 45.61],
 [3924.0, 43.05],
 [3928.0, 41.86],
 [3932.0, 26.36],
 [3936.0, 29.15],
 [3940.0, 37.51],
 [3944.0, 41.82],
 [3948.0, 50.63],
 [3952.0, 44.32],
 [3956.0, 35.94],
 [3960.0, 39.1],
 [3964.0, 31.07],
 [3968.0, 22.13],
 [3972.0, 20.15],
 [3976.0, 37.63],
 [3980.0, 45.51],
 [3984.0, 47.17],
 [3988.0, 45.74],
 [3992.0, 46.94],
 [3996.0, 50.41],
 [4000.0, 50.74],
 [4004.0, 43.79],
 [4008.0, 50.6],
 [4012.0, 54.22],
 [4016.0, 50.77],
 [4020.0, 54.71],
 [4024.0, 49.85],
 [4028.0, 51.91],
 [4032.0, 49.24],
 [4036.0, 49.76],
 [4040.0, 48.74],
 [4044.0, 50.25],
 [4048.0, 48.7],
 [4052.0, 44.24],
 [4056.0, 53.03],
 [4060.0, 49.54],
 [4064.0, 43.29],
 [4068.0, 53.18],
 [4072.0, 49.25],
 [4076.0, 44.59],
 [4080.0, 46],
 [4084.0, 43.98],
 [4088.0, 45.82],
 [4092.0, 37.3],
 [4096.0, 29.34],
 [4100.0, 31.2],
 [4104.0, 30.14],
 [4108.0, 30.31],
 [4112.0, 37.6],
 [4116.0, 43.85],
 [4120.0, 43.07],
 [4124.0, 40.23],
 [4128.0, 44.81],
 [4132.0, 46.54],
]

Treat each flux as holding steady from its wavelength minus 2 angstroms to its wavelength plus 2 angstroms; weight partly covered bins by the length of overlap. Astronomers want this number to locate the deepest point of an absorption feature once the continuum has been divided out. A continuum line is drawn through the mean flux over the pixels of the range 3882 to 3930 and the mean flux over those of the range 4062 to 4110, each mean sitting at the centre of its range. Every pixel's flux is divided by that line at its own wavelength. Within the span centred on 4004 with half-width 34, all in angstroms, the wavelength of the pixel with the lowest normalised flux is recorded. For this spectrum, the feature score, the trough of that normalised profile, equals 3972.0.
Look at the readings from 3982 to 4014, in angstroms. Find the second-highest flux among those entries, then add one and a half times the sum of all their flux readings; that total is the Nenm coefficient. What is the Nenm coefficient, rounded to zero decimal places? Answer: 635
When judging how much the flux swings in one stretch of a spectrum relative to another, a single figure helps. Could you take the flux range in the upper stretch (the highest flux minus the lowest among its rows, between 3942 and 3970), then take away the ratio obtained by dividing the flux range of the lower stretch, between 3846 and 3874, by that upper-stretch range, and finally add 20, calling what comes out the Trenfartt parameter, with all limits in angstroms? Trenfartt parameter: 48.0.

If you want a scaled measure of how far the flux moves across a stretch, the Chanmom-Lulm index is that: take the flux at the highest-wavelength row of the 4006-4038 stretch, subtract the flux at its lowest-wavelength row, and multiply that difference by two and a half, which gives -2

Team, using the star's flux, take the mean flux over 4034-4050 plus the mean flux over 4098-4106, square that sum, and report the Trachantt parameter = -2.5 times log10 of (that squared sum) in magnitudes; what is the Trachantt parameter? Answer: -9.5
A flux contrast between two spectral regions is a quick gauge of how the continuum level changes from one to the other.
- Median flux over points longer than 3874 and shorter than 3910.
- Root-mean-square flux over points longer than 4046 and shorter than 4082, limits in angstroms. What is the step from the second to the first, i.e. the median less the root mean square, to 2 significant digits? -13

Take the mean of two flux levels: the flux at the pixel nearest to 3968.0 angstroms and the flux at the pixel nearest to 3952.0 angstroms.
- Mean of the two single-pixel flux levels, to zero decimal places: 33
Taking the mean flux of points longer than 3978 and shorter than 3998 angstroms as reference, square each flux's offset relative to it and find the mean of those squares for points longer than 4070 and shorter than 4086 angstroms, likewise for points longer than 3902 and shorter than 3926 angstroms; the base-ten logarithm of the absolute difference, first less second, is 1.0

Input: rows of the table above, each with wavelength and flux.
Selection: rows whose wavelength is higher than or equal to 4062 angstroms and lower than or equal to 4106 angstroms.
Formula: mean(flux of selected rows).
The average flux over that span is 41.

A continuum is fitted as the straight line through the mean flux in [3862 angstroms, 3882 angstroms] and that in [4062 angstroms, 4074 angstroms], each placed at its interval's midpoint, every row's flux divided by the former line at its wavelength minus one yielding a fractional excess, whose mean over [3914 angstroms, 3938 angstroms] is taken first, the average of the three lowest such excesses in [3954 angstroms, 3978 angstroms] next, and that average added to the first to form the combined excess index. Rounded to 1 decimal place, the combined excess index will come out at -0.6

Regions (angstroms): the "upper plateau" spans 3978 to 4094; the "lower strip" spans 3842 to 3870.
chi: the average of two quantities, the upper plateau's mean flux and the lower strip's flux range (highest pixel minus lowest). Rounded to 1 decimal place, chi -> 33.4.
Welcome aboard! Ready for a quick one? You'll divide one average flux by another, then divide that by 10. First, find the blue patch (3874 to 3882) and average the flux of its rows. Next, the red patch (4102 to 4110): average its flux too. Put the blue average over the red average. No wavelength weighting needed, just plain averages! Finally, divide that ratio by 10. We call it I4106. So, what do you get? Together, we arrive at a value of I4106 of 0.119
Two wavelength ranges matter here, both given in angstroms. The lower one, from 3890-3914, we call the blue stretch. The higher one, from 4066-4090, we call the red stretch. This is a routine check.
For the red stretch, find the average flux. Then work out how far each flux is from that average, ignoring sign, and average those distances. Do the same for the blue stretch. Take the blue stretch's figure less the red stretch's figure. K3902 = 3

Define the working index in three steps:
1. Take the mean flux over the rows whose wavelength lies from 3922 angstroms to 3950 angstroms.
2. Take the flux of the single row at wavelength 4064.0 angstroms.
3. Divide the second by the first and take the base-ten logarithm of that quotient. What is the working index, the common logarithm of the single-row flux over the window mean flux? 0.05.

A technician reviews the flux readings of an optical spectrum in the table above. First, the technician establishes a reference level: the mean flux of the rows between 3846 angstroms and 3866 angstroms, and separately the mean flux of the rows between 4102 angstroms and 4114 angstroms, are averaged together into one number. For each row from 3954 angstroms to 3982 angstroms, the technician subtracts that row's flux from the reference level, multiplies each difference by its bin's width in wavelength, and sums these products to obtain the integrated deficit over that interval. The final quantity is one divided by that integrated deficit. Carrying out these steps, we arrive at 0.008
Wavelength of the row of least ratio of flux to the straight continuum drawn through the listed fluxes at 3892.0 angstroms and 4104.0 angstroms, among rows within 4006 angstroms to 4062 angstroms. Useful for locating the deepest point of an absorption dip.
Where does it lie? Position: 4052.0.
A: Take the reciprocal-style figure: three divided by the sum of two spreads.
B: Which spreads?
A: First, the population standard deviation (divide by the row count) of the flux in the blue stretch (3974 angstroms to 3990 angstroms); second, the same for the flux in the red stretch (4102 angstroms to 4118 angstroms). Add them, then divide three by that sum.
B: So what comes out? 0.32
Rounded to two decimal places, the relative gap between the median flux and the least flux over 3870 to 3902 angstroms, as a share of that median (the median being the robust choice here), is 0.19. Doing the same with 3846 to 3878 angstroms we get 0.12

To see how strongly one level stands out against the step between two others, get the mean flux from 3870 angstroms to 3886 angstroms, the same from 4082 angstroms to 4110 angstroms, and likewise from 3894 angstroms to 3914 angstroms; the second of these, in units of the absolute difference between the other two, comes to 15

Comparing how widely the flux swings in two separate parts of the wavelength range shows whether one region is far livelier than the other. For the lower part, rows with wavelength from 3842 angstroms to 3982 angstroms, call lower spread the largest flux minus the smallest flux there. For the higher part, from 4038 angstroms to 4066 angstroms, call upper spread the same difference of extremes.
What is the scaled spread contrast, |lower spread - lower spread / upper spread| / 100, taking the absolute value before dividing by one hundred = 0.296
